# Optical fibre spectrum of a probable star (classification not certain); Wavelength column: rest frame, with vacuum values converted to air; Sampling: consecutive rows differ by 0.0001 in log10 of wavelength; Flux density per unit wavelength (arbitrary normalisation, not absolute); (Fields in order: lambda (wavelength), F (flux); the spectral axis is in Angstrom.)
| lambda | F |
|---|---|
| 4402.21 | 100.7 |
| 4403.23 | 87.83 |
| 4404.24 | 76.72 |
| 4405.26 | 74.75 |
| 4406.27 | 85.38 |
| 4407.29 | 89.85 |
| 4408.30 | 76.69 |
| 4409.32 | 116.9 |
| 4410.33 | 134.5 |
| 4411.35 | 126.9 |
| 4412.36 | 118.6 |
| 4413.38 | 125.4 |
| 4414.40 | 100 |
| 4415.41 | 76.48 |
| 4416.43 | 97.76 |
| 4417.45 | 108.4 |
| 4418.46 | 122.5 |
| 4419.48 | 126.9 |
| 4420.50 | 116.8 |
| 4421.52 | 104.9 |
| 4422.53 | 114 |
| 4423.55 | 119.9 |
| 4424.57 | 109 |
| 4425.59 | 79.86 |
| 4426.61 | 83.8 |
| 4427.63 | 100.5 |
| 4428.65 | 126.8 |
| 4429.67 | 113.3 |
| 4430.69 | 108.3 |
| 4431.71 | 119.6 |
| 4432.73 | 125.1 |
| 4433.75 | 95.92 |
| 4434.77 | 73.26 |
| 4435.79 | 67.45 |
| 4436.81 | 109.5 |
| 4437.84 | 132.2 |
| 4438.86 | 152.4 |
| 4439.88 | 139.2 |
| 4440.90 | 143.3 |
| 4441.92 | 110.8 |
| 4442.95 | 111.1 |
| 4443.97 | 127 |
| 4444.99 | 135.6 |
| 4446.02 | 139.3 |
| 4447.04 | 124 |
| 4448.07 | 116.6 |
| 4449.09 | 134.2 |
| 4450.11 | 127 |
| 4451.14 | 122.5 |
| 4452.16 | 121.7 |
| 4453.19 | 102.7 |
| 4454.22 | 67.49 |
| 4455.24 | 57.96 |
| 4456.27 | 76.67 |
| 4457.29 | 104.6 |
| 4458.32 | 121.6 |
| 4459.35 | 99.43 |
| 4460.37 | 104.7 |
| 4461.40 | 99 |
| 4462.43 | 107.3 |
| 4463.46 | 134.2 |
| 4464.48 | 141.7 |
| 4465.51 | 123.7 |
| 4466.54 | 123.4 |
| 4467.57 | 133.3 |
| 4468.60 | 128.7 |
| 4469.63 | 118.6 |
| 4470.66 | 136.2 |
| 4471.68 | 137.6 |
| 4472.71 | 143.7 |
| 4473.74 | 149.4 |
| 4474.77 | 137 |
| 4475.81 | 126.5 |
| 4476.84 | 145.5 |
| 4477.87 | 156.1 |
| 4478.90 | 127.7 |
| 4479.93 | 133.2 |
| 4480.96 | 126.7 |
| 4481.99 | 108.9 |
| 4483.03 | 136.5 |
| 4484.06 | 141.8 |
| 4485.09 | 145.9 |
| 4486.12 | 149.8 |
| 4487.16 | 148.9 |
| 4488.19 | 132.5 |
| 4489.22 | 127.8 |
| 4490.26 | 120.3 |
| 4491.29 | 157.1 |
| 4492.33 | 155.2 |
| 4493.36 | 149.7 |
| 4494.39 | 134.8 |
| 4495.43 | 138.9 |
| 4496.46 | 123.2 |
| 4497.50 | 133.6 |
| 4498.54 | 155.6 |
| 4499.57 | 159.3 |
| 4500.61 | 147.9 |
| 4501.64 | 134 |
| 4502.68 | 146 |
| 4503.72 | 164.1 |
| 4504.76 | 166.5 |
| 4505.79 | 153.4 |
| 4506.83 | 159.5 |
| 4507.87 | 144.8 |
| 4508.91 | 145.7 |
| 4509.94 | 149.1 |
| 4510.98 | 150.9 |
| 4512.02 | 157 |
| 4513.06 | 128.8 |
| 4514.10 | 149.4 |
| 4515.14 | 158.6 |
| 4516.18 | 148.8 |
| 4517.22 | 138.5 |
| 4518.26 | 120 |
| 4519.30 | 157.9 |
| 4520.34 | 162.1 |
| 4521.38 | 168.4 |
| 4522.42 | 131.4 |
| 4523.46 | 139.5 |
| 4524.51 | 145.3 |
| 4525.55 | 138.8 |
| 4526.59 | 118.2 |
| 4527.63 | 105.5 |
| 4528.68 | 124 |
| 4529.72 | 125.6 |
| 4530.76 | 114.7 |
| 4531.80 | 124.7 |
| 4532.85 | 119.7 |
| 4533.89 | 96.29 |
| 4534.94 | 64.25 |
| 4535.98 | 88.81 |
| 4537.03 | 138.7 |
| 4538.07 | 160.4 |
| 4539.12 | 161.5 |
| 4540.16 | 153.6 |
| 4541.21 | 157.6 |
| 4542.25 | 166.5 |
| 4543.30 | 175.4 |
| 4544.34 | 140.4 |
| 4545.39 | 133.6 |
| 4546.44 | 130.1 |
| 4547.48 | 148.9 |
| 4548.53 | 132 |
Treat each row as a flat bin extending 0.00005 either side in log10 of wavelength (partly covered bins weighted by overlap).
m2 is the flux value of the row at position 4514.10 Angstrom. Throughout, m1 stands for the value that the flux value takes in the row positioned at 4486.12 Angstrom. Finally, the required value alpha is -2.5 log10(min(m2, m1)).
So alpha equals -5.44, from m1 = 149.8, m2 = 149.4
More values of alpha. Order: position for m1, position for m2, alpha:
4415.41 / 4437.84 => -4.71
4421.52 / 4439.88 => -5.05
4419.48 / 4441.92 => -5.11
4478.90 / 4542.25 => -5.27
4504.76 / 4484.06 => -5.38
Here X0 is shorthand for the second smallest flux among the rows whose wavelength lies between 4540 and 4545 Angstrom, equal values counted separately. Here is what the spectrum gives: 153.6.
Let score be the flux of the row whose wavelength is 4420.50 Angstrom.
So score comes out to 116.8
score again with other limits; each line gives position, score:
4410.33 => 134.5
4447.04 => 124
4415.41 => 76.48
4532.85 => 119.7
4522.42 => 131.4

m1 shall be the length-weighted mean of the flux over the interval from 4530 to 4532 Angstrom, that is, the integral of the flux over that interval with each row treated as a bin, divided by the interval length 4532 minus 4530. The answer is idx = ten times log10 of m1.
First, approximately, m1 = 120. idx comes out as 20.8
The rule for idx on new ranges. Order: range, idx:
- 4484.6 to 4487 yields 21.7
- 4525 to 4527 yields 21.1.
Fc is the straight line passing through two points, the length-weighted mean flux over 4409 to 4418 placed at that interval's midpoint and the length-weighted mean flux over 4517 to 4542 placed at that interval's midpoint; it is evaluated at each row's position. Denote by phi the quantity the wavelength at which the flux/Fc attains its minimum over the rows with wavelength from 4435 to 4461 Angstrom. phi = 4455.24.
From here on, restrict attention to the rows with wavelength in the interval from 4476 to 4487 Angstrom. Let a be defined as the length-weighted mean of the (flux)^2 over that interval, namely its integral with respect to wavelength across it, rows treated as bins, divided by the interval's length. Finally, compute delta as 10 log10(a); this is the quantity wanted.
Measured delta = 42.8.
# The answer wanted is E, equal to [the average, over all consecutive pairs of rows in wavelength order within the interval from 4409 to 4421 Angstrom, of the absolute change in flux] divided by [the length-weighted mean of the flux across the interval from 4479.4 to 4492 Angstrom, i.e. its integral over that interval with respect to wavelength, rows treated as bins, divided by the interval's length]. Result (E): 0.10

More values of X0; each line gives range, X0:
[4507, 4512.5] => 145.7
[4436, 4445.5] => 110.8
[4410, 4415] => 118.6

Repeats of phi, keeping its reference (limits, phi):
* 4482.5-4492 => 4490.26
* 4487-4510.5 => 4490.26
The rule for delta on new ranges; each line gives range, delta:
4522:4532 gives 42.1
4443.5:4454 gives 41.9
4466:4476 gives 42.5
